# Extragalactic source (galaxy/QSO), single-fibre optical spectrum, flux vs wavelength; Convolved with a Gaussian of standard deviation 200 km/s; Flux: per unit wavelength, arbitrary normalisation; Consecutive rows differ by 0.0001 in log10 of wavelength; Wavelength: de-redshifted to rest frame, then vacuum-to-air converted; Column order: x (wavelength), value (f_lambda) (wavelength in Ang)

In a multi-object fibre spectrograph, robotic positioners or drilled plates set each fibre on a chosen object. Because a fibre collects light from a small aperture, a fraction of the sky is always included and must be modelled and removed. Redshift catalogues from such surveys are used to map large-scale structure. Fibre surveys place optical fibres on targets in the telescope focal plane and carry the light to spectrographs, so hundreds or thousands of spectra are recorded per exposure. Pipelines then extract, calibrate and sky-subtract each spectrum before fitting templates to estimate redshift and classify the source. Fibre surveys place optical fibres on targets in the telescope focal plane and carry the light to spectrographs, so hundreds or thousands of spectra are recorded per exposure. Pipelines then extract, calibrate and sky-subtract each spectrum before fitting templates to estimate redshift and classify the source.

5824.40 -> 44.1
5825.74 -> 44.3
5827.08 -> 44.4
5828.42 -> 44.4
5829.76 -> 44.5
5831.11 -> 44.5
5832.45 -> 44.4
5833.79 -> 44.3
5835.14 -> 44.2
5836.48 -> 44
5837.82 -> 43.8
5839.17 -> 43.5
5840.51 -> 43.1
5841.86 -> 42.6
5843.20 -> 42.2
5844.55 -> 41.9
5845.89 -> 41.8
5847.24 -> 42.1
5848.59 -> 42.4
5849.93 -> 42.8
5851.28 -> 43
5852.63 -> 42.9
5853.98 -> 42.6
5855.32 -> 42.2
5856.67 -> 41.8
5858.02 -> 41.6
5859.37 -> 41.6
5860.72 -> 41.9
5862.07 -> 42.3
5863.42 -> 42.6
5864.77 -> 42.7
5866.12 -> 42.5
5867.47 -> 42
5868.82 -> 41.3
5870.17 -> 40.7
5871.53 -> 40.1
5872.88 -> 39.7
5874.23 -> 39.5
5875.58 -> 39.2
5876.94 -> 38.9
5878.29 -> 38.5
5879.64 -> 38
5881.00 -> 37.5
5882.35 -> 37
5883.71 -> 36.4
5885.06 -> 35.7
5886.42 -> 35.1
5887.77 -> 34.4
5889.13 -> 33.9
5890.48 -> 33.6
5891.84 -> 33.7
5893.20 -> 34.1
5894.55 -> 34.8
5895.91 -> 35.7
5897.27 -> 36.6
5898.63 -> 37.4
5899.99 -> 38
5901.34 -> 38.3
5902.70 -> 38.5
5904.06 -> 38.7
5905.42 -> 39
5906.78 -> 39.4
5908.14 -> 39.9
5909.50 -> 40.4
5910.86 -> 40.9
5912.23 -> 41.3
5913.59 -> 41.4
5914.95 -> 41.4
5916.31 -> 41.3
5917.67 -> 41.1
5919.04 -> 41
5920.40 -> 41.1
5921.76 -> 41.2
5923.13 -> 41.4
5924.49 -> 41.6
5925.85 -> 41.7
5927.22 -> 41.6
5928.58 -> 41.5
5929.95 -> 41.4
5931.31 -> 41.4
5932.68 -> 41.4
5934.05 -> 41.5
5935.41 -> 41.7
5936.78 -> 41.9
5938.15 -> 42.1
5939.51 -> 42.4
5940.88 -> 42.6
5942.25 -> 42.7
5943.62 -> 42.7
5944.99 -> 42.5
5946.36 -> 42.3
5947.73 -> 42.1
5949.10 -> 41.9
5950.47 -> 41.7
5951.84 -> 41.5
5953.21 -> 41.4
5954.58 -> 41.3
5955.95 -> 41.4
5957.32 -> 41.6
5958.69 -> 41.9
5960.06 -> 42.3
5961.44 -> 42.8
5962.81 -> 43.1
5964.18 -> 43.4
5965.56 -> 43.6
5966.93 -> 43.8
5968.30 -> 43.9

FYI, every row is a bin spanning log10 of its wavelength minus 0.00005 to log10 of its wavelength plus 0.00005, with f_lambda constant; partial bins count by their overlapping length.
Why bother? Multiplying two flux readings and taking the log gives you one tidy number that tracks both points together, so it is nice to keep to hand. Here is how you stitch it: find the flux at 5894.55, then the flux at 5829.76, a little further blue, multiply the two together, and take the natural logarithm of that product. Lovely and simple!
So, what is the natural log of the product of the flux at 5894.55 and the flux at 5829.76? 7.345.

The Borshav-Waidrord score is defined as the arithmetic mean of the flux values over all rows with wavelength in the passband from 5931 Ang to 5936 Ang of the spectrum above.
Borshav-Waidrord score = 41.5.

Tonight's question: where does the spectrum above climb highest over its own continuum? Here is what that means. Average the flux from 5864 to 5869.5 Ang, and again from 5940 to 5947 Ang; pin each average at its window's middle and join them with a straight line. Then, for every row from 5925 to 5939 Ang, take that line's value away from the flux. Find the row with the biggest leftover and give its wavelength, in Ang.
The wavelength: 5938.15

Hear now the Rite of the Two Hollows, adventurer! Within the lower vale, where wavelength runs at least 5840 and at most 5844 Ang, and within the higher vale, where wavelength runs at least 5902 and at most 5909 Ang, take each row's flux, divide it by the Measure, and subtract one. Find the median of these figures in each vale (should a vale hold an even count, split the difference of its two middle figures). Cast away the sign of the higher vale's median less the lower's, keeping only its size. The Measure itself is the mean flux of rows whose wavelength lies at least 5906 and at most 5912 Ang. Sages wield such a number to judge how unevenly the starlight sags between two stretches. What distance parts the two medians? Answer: 0.09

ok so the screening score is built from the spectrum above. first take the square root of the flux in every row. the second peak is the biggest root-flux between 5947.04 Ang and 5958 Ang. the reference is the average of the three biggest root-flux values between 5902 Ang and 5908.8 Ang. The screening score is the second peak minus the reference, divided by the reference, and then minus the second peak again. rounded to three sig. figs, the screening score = -6.46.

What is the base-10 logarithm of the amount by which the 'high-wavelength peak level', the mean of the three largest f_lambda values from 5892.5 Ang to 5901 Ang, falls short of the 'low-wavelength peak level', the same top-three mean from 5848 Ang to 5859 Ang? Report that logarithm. 0.7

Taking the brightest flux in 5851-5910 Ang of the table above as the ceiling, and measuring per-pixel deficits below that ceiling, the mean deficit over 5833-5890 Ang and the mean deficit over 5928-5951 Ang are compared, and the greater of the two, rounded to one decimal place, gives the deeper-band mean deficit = 2.2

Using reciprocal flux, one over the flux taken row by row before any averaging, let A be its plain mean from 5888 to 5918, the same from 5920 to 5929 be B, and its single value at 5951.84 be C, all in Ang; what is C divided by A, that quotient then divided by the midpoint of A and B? 36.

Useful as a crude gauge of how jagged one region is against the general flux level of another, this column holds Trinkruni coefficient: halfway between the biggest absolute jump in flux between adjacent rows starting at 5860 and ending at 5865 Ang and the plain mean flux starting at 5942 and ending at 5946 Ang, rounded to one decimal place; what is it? 21.5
